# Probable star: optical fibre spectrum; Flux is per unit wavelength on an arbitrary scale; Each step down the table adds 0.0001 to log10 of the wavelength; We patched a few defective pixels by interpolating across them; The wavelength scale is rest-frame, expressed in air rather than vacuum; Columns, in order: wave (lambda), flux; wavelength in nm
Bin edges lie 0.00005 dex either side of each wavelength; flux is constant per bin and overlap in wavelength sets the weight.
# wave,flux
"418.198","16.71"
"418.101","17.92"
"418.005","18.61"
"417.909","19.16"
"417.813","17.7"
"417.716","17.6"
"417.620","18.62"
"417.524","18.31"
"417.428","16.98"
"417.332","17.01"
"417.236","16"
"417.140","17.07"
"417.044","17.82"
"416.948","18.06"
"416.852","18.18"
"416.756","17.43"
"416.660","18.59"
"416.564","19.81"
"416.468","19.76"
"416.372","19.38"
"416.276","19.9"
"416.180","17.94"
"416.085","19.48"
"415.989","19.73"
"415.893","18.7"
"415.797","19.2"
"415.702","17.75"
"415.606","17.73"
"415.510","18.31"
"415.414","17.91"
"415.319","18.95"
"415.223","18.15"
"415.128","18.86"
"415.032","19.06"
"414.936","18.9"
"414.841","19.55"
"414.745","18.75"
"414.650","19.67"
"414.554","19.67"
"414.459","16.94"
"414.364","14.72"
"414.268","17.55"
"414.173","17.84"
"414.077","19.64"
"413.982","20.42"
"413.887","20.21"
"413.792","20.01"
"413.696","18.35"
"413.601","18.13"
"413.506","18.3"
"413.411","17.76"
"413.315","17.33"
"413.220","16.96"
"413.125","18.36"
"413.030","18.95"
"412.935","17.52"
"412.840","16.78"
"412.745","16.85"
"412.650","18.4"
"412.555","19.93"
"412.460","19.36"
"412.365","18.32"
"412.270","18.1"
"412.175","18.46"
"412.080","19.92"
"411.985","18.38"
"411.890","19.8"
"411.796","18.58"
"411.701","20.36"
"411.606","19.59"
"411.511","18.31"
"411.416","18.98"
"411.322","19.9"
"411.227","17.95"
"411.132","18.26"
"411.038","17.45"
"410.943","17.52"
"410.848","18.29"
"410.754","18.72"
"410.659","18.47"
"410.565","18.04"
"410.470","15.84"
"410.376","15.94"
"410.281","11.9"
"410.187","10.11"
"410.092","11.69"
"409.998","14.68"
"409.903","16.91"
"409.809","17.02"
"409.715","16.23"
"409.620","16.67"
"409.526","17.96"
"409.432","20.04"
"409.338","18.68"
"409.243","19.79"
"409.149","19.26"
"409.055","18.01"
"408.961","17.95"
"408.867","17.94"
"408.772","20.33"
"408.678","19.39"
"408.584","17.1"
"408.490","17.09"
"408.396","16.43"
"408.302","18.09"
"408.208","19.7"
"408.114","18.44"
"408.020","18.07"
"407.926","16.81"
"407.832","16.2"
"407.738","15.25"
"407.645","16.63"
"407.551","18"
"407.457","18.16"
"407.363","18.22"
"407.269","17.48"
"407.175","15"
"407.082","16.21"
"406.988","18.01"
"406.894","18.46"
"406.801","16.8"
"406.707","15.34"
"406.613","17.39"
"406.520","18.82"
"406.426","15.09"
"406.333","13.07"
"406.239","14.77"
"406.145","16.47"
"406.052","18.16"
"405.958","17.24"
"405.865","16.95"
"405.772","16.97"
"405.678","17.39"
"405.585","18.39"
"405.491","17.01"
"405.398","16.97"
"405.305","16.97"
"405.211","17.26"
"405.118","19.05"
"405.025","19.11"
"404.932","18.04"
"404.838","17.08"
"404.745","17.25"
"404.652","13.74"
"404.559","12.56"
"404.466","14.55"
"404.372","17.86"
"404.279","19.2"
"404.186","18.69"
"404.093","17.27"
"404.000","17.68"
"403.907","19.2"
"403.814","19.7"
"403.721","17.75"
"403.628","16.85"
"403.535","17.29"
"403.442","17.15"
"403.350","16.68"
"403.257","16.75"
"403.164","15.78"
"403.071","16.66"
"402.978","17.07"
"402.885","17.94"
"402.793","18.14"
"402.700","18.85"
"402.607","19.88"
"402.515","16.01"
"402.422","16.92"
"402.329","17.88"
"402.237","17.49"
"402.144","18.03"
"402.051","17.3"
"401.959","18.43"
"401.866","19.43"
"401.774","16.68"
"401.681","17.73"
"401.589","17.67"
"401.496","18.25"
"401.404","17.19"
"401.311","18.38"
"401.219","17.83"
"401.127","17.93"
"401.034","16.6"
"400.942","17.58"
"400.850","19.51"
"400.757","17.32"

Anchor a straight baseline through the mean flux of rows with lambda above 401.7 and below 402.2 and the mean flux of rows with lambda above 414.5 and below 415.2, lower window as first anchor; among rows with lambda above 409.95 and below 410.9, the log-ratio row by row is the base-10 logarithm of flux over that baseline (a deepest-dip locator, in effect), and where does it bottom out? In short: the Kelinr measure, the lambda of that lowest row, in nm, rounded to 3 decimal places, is 410.187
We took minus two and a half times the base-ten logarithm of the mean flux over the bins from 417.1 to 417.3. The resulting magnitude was -3.05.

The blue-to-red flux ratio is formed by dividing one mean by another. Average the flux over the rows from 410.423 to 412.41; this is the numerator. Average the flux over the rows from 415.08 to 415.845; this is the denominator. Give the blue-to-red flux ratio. 1.01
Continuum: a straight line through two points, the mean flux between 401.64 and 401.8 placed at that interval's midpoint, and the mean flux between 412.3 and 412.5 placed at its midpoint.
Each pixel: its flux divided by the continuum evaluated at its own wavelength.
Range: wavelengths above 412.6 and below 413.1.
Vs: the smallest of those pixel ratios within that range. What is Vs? 0.89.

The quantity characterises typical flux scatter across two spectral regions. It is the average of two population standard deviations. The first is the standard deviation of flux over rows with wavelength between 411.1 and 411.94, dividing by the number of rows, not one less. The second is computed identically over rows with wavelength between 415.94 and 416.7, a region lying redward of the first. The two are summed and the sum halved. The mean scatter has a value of 0.7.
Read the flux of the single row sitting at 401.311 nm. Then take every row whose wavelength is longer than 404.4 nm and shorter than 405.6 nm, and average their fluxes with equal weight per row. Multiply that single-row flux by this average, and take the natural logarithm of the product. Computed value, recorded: 5.73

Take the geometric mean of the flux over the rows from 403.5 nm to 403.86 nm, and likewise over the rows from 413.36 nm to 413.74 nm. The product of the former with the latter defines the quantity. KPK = 324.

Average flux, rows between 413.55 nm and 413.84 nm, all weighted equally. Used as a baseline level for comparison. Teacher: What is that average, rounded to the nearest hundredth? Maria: 18.83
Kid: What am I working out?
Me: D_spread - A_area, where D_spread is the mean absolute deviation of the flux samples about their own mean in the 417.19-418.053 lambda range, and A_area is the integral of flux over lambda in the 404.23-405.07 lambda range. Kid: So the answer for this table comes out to -13.1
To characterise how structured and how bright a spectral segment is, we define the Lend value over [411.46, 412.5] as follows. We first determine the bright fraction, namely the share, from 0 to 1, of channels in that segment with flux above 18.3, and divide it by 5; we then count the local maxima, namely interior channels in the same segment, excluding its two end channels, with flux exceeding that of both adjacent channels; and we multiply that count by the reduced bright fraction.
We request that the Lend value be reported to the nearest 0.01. 0.55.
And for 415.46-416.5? 0.44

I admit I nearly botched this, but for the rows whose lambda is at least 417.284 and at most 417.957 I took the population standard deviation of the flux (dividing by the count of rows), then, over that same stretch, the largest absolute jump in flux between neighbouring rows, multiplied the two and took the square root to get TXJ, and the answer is 1.1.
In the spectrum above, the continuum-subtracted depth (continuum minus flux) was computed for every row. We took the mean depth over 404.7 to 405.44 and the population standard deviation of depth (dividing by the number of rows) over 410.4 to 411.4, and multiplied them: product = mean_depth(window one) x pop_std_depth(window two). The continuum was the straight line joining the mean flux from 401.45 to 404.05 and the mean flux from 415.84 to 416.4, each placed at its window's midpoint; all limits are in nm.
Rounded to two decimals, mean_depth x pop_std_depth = 0.22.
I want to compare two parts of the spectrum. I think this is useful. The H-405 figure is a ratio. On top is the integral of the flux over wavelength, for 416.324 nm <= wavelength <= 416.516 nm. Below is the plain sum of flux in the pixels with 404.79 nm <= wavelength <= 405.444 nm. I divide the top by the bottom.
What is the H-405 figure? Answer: 0.03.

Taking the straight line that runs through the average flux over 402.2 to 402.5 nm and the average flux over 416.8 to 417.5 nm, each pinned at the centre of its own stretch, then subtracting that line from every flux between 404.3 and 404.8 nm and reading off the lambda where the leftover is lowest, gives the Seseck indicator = 404.559 nm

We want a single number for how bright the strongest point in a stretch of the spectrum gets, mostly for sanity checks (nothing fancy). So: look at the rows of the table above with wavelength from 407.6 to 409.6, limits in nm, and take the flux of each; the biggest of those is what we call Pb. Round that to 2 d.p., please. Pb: 20.33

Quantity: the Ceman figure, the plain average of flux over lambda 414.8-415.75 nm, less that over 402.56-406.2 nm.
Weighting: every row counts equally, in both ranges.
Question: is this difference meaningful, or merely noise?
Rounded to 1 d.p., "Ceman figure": 1.1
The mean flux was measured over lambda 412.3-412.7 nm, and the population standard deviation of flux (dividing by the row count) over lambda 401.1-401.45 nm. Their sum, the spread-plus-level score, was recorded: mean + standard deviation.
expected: 19.4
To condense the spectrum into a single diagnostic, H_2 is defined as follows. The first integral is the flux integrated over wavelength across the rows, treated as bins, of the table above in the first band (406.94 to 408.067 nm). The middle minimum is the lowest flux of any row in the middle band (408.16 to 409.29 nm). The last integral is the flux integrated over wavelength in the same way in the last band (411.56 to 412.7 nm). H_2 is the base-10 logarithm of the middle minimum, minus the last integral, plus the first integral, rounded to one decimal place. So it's -1.4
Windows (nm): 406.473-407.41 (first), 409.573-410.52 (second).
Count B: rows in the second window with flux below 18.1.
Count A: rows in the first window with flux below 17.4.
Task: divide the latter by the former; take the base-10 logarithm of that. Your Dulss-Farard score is -0.30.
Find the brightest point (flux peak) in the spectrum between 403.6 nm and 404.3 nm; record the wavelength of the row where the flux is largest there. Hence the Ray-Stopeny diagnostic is 403.814 nm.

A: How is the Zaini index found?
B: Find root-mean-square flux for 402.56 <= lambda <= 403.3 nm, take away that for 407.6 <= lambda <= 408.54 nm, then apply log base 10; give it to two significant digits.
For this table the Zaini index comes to -0.44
